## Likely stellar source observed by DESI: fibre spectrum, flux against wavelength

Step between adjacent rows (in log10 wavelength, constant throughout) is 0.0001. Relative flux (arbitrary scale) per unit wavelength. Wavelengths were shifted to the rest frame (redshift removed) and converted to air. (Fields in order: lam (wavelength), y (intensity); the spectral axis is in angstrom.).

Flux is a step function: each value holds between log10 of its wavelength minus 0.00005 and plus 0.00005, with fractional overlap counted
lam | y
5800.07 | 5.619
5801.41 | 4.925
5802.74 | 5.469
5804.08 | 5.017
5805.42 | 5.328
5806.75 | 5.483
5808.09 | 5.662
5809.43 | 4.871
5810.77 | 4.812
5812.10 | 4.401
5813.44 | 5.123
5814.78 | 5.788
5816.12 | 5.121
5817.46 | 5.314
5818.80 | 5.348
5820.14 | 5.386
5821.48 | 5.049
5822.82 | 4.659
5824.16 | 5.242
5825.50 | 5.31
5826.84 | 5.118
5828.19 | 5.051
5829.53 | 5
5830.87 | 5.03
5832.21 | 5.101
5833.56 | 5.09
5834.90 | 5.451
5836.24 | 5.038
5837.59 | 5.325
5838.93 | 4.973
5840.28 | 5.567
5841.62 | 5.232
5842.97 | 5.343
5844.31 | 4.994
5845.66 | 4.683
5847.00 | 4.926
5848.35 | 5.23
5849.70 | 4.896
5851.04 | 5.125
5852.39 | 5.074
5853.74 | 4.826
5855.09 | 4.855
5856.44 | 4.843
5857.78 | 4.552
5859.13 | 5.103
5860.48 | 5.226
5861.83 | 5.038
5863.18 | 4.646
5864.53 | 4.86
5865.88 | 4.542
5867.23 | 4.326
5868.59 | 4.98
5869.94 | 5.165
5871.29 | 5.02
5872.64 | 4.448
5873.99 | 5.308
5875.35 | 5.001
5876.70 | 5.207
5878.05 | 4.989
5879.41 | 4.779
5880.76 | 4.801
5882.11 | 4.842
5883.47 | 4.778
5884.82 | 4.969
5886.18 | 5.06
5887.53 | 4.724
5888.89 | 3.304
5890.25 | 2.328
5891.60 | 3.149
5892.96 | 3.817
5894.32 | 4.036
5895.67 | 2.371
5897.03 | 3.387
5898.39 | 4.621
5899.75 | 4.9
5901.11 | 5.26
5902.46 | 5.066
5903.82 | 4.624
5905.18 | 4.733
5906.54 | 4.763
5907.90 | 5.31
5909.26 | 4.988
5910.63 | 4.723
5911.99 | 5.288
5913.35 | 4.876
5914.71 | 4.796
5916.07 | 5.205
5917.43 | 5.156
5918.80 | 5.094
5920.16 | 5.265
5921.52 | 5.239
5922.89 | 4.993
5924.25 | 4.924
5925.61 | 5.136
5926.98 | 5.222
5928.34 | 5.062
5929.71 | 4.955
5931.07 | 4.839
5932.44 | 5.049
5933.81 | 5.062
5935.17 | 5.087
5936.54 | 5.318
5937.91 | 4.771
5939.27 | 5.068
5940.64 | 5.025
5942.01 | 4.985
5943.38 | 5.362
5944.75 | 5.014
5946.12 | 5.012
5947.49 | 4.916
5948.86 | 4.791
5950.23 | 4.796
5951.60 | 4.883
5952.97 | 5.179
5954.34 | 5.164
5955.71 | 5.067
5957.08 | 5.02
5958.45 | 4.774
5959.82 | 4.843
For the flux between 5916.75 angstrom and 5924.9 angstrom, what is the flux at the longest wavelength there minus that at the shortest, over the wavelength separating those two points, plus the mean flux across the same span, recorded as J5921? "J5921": 5.08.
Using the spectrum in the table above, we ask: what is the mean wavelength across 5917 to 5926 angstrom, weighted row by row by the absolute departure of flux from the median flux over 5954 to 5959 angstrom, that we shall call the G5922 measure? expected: 5921.4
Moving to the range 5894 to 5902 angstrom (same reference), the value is 5896.3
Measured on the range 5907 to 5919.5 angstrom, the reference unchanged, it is 5912.5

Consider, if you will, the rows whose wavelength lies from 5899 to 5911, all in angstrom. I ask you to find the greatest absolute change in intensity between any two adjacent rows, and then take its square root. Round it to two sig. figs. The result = 0.74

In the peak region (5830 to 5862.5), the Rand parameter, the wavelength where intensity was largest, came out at 5840.28 angstrom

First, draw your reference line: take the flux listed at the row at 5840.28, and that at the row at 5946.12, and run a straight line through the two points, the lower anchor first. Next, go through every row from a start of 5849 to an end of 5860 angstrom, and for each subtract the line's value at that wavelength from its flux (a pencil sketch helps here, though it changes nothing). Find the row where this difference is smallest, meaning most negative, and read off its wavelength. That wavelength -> 5857.78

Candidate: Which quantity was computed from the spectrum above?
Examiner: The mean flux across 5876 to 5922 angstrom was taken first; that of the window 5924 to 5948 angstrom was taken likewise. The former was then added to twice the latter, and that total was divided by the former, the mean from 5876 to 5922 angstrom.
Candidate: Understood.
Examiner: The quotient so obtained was 3.2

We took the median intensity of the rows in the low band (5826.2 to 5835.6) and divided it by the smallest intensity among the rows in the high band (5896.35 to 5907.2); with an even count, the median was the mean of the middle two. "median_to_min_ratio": 1.50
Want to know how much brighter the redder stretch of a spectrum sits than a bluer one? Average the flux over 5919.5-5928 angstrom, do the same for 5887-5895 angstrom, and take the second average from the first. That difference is 1.6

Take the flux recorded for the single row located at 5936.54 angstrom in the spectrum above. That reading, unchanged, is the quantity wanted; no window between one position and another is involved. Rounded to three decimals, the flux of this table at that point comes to 5.318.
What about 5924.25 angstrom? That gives 4.924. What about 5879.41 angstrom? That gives 4.779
